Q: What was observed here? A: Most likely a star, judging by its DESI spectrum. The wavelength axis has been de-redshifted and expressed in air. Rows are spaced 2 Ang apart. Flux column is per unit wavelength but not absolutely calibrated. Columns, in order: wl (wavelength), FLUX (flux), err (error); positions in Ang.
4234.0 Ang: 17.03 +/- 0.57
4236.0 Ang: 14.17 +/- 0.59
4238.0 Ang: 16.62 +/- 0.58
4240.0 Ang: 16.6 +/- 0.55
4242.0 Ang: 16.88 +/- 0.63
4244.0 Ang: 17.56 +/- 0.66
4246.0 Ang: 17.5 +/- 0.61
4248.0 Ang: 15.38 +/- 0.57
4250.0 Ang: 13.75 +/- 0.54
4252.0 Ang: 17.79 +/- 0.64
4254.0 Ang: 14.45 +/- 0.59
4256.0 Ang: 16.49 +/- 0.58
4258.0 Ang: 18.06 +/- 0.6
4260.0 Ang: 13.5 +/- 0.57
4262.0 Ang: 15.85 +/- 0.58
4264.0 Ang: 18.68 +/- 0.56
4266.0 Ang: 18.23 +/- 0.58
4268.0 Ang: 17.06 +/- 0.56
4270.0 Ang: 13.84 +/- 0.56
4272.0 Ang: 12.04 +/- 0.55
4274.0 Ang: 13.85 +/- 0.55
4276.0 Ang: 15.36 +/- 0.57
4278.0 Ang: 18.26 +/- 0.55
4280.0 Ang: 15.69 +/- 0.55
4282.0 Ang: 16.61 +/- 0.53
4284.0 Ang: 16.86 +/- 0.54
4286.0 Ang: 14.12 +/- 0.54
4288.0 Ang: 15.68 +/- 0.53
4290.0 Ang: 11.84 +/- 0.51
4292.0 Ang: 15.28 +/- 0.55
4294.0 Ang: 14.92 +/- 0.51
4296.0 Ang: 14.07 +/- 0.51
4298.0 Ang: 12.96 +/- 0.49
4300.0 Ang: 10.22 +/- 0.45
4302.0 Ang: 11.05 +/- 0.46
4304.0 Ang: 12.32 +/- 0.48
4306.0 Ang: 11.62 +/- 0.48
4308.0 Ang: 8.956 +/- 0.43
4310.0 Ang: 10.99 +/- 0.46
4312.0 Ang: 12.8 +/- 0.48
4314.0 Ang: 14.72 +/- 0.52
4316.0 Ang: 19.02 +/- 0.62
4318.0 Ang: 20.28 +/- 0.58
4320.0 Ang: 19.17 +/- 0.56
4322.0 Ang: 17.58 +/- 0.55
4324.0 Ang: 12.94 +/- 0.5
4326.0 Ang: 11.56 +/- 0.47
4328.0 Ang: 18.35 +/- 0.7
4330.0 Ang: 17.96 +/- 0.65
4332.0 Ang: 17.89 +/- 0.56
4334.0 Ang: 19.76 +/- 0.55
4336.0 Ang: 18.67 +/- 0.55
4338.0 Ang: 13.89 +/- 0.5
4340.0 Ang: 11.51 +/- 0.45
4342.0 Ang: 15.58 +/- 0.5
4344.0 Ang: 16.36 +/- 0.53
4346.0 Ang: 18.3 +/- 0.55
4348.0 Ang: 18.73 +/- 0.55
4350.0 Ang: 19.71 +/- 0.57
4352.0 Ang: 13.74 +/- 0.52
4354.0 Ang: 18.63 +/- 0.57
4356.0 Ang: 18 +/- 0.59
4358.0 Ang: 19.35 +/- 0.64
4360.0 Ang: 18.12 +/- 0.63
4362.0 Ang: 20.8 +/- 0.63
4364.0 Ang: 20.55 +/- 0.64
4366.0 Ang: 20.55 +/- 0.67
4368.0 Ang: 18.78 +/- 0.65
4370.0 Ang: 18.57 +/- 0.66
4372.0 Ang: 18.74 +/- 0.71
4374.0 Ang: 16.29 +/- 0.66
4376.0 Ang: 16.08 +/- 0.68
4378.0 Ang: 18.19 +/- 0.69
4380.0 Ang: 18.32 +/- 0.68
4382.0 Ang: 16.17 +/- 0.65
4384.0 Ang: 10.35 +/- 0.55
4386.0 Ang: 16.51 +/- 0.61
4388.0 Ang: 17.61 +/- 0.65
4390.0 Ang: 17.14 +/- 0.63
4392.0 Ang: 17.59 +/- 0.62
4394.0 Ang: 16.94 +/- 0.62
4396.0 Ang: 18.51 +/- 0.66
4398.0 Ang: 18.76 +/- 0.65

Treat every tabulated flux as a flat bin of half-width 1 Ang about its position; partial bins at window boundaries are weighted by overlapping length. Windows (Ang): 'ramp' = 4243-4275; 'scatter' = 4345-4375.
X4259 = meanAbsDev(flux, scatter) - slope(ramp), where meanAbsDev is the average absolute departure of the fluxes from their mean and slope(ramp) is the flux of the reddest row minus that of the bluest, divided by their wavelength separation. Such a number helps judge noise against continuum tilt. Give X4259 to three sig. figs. 1.26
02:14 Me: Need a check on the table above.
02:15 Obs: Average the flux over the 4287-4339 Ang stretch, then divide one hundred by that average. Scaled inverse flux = 6.8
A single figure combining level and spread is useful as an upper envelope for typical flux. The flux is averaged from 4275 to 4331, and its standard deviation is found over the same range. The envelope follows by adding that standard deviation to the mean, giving 17.7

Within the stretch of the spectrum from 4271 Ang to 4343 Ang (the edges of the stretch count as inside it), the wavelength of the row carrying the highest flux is 4318.0 Ang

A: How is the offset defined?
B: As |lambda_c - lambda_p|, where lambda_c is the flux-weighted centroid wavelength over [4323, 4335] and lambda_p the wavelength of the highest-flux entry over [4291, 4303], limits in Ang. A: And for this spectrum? 37.5 Ang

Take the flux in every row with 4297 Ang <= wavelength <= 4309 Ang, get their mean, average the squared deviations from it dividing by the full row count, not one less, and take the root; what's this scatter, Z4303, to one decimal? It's 1.3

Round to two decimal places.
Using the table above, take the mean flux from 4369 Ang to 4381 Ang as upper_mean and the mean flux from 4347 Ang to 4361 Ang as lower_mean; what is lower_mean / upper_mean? 1.02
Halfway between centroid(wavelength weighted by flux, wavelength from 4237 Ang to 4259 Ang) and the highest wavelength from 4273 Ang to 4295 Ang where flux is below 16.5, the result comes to 4271.0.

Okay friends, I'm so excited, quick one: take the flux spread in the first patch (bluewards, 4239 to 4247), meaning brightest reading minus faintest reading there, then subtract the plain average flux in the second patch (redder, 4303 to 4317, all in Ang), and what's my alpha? -12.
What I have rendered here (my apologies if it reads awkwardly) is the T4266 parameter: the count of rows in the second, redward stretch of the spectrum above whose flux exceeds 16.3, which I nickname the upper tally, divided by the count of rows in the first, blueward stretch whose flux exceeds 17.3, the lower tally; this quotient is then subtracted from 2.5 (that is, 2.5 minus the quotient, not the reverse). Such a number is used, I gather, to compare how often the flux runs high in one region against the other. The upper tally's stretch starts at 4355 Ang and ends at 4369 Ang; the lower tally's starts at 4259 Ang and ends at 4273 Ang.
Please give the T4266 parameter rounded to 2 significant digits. -1.0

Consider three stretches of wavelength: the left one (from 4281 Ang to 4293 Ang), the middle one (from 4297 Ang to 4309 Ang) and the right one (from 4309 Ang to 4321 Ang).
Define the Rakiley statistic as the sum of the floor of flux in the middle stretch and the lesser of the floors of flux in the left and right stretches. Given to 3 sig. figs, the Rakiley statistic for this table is 19.9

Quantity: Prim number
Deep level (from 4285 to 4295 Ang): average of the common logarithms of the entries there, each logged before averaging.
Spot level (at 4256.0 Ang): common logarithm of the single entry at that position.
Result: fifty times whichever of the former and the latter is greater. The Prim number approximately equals 60.9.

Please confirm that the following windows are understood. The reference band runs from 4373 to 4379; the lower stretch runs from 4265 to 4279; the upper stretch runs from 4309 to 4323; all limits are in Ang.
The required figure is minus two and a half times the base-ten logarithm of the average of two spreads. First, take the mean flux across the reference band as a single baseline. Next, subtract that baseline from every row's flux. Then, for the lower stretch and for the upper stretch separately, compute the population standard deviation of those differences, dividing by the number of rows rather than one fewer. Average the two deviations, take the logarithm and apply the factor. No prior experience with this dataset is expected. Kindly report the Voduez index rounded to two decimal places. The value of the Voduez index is -1.10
